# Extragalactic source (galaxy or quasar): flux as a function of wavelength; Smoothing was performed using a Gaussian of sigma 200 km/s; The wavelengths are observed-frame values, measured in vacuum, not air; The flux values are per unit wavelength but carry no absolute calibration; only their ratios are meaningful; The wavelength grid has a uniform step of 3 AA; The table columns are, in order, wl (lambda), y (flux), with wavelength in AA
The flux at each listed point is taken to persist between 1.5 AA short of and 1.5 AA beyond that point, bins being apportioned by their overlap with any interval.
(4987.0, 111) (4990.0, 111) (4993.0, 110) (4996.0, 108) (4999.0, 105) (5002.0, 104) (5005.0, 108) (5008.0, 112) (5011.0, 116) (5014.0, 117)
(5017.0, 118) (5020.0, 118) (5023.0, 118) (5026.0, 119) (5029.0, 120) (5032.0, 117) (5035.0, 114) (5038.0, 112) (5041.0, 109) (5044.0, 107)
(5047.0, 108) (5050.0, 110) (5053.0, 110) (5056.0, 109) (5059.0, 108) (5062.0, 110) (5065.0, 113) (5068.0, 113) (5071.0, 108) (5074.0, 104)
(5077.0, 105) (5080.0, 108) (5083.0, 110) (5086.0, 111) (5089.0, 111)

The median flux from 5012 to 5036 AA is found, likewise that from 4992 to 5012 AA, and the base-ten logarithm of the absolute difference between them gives 1.0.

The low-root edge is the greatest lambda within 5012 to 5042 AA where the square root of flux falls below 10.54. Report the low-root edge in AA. 5041.0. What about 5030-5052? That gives 5050.0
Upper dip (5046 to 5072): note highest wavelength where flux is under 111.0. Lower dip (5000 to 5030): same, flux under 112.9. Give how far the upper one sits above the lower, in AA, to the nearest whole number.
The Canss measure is 63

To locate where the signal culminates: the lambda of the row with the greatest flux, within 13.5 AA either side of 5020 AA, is 5029.0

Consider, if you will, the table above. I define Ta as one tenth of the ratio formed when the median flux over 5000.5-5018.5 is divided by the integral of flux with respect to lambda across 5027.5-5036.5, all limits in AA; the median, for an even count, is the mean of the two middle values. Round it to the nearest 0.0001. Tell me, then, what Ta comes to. 0.0108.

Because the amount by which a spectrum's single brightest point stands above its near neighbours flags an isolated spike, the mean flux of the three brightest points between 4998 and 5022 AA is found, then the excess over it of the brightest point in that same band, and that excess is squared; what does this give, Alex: 0.1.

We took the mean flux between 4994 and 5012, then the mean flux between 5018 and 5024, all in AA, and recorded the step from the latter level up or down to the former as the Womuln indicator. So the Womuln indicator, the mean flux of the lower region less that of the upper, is -9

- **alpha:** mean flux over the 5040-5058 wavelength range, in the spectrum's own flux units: 109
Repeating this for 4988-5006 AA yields 108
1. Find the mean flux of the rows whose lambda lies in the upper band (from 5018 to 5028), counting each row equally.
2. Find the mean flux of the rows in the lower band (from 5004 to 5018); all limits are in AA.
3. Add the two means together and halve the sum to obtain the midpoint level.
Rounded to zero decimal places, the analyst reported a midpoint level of 116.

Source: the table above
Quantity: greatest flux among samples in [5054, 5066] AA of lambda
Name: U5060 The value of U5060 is 113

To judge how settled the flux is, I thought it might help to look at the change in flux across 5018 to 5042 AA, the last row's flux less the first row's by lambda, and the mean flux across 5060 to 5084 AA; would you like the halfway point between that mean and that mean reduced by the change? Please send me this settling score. 113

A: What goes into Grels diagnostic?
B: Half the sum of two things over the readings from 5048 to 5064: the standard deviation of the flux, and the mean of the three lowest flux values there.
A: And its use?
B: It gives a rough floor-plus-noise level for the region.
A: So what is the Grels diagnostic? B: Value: 54.9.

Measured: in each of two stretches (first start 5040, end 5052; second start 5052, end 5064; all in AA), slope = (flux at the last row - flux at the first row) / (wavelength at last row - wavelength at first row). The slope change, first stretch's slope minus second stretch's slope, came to 0.1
